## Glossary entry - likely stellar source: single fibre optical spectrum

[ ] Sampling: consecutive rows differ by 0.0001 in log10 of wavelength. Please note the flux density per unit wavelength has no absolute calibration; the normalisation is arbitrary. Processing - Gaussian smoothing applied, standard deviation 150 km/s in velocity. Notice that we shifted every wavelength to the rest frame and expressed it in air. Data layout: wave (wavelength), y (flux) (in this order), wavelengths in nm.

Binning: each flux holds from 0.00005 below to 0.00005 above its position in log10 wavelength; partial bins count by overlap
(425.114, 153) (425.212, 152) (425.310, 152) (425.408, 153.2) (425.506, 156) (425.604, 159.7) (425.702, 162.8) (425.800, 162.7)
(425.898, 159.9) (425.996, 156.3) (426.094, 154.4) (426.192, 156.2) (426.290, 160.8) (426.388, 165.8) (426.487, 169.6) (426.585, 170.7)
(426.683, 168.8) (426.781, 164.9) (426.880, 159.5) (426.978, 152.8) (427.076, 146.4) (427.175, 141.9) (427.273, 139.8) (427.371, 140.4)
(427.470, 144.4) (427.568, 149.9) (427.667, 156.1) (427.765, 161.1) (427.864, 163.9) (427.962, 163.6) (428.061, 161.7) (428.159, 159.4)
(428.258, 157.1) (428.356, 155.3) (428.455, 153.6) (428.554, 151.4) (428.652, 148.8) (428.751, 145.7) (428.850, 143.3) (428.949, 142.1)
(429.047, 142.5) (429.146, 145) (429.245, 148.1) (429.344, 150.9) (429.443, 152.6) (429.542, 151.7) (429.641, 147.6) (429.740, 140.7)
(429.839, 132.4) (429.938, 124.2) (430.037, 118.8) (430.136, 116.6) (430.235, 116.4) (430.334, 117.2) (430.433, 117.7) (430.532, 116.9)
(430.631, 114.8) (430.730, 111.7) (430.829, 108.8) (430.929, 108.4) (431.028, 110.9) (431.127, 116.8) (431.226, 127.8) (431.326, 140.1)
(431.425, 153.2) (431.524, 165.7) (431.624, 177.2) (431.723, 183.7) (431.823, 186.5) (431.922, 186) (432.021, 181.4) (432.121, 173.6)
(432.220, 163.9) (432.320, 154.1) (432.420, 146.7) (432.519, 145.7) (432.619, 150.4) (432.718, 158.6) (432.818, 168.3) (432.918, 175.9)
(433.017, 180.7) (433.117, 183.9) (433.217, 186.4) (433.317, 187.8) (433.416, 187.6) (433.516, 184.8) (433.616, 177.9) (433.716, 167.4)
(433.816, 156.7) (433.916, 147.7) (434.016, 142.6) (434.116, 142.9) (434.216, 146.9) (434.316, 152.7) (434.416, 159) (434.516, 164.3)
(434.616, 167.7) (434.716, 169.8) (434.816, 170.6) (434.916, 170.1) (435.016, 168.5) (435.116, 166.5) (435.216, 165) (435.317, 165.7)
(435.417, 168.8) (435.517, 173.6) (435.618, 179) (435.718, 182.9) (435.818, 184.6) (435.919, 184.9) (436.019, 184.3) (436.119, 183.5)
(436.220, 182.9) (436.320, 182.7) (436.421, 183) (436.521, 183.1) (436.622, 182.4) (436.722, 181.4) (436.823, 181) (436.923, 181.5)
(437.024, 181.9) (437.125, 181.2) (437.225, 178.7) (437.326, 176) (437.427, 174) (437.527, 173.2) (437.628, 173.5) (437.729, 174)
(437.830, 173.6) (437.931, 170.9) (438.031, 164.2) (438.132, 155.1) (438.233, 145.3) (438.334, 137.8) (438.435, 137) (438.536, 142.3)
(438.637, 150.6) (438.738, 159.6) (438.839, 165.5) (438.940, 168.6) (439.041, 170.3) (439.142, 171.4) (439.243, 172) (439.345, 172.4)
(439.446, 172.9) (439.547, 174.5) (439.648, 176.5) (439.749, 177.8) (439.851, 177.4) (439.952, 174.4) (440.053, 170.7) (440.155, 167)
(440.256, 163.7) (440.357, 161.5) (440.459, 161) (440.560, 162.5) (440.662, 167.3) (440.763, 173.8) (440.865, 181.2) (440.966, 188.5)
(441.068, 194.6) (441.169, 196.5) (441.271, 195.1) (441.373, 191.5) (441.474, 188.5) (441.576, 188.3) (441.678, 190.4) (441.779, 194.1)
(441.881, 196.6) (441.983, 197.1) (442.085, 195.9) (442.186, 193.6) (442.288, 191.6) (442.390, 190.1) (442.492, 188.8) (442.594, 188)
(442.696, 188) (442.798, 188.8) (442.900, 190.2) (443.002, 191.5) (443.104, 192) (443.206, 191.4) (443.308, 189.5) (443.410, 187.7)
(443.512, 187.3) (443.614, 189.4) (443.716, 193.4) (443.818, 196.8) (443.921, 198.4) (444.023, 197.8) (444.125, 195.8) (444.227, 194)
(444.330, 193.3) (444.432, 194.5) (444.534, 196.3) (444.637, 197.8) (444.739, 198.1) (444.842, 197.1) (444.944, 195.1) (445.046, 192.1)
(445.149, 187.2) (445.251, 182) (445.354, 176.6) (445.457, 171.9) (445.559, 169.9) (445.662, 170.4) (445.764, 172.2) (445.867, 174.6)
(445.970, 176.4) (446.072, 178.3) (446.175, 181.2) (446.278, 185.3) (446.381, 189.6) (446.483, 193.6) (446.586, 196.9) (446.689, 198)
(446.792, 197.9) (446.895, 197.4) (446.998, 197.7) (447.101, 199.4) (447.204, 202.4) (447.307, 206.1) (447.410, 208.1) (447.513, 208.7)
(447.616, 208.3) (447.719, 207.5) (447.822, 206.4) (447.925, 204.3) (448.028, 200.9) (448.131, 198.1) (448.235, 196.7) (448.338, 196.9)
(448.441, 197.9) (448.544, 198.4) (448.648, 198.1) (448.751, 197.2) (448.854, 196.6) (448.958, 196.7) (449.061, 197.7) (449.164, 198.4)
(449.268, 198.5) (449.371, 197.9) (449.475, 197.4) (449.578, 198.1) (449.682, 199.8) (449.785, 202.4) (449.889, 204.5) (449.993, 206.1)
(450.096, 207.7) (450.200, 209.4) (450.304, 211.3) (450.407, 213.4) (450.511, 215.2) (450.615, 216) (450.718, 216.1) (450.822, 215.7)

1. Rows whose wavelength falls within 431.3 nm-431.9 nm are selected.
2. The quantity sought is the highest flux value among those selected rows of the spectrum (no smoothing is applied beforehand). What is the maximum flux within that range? 186.5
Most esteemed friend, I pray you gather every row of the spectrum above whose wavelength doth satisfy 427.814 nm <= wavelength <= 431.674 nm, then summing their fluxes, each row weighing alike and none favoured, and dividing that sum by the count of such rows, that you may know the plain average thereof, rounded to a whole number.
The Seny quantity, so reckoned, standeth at 139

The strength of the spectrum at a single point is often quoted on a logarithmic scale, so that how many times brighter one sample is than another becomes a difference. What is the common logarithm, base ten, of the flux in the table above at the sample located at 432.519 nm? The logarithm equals 2.16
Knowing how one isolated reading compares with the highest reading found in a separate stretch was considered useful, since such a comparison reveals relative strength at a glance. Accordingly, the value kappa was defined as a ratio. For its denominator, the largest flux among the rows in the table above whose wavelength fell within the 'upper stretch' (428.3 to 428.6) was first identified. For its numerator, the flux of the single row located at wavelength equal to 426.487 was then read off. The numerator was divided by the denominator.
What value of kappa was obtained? 1.09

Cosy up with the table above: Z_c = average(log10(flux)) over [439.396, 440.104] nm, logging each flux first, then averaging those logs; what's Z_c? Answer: 2.24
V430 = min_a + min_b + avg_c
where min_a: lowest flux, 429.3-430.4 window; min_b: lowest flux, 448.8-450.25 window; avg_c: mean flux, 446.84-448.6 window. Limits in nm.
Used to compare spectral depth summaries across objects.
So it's 515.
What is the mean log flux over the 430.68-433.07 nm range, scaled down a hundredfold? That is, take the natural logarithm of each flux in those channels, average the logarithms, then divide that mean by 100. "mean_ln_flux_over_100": 0.0502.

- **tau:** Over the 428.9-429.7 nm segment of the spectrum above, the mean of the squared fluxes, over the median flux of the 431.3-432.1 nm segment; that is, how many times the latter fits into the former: 122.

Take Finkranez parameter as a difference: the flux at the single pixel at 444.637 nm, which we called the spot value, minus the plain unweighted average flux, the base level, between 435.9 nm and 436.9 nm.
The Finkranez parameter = 15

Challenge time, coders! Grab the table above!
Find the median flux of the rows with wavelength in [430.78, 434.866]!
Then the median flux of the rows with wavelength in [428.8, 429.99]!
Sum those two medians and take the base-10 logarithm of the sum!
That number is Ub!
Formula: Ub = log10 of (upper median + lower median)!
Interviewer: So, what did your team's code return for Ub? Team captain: 2.49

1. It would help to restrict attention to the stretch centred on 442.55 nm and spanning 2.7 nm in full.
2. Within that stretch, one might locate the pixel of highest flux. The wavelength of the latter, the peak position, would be 441.983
